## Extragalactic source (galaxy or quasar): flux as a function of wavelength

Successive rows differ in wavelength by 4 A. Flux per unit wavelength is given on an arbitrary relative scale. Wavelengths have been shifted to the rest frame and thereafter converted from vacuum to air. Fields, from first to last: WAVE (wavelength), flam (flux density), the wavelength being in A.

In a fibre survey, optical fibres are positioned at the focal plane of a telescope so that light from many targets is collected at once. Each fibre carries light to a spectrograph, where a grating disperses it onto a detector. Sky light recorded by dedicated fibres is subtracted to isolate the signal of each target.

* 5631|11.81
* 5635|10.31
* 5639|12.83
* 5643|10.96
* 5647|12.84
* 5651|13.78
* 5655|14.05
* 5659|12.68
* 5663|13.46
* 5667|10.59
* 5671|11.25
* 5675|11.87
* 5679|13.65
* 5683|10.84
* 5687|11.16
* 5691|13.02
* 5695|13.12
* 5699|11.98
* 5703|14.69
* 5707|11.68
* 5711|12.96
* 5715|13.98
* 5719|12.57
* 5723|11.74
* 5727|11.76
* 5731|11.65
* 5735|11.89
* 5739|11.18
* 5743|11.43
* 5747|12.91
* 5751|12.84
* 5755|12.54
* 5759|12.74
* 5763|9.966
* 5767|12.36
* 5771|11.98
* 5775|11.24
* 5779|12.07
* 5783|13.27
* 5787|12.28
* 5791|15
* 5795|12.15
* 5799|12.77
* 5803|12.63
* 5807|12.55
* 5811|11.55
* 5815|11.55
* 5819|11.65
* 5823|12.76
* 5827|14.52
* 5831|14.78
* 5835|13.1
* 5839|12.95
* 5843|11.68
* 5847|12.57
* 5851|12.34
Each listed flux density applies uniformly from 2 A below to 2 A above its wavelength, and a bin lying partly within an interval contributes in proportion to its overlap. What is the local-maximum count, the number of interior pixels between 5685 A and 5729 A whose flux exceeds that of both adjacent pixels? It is 3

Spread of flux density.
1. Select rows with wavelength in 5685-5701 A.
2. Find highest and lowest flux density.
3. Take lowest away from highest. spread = 2.0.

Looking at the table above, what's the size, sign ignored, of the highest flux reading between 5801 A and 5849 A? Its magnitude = 14.8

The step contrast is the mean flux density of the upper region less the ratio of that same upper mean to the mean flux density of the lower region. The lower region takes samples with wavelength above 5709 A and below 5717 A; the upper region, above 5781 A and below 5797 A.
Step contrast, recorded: 12.2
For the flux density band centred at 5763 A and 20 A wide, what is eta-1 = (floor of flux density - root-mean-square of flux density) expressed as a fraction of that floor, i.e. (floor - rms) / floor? -0.20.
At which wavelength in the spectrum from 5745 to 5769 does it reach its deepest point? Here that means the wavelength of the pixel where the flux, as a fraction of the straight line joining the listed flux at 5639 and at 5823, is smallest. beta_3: 5763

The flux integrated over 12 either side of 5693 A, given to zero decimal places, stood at 299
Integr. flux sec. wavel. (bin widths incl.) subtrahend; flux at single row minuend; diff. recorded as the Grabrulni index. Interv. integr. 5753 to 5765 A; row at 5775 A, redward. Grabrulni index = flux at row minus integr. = -130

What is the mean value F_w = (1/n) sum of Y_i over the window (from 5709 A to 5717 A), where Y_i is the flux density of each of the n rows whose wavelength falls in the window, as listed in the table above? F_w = 13.5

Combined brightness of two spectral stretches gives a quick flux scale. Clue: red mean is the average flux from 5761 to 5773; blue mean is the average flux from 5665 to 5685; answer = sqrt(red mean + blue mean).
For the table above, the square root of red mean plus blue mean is 4.80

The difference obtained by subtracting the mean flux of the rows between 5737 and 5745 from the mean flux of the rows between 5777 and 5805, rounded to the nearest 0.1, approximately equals 1.6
